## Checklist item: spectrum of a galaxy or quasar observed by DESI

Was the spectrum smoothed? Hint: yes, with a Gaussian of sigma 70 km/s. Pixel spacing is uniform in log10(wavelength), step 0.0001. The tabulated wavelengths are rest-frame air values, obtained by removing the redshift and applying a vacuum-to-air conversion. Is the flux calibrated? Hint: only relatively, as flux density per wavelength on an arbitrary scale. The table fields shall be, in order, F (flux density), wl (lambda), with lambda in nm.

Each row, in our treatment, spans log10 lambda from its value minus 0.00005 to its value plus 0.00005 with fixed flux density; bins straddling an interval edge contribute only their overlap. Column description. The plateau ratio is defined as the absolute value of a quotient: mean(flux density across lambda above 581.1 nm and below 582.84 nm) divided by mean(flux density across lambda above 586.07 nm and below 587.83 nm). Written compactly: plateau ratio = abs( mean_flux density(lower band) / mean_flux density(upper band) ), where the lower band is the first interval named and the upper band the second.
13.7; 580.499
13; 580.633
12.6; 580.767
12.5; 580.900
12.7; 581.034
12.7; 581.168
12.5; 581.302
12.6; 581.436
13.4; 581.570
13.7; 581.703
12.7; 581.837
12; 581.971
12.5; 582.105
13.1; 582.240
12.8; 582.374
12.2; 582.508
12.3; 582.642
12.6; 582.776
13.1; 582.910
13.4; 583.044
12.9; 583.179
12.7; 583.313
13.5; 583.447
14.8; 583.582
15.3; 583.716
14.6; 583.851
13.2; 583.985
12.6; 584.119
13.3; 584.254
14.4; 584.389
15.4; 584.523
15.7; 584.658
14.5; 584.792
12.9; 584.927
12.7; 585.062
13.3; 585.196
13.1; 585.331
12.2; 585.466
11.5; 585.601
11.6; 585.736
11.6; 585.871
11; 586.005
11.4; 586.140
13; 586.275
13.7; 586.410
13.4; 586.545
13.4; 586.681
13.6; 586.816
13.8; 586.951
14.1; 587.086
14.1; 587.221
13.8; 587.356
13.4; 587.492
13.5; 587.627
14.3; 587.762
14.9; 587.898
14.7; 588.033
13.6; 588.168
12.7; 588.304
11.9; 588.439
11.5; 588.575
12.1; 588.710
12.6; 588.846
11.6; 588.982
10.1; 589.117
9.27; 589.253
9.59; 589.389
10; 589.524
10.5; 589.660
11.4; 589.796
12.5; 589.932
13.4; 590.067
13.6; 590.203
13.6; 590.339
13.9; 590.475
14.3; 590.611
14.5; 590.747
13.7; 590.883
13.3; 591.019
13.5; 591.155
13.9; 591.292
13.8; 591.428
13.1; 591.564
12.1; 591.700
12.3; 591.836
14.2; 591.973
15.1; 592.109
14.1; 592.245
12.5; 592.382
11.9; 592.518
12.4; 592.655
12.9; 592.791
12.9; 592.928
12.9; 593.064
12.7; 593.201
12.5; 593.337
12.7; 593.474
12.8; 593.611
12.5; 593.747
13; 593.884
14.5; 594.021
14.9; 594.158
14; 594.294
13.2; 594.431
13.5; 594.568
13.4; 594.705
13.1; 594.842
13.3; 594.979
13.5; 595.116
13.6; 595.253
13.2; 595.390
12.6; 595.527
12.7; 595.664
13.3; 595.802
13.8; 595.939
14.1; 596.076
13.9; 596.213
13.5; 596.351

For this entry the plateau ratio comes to 0.94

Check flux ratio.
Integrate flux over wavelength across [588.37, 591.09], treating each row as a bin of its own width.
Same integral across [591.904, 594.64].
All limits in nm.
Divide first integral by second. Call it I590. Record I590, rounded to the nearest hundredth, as 0.91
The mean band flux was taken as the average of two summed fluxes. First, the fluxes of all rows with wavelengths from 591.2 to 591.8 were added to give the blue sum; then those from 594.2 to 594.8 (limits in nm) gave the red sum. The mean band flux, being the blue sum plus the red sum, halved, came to 53.5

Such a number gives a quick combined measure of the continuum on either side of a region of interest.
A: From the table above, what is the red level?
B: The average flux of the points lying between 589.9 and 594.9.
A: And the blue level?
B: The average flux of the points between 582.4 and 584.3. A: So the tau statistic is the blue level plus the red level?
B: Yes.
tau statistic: 26.7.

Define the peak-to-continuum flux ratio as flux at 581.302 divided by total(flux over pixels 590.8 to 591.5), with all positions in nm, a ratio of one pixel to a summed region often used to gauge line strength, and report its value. 0.183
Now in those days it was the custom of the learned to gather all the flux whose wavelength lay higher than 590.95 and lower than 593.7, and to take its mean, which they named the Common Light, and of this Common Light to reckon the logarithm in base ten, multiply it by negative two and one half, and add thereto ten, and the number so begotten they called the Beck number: 7.21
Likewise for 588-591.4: 7.26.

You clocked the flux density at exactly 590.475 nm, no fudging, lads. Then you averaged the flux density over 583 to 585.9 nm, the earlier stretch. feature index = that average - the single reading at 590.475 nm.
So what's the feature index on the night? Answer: -0.5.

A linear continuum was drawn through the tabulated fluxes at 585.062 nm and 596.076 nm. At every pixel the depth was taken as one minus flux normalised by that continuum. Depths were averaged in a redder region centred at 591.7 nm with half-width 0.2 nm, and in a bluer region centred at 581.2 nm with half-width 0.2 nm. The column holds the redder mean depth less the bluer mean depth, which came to 0.11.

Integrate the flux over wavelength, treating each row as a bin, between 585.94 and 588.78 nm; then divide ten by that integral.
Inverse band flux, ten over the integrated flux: 0.2661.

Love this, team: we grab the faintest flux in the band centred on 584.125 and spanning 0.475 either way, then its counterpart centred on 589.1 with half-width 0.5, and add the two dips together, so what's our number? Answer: 21.9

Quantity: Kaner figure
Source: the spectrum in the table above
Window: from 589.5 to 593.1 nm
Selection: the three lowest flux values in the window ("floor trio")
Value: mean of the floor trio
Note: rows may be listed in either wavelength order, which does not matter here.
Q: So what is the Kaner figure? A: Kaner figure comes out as 10.6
